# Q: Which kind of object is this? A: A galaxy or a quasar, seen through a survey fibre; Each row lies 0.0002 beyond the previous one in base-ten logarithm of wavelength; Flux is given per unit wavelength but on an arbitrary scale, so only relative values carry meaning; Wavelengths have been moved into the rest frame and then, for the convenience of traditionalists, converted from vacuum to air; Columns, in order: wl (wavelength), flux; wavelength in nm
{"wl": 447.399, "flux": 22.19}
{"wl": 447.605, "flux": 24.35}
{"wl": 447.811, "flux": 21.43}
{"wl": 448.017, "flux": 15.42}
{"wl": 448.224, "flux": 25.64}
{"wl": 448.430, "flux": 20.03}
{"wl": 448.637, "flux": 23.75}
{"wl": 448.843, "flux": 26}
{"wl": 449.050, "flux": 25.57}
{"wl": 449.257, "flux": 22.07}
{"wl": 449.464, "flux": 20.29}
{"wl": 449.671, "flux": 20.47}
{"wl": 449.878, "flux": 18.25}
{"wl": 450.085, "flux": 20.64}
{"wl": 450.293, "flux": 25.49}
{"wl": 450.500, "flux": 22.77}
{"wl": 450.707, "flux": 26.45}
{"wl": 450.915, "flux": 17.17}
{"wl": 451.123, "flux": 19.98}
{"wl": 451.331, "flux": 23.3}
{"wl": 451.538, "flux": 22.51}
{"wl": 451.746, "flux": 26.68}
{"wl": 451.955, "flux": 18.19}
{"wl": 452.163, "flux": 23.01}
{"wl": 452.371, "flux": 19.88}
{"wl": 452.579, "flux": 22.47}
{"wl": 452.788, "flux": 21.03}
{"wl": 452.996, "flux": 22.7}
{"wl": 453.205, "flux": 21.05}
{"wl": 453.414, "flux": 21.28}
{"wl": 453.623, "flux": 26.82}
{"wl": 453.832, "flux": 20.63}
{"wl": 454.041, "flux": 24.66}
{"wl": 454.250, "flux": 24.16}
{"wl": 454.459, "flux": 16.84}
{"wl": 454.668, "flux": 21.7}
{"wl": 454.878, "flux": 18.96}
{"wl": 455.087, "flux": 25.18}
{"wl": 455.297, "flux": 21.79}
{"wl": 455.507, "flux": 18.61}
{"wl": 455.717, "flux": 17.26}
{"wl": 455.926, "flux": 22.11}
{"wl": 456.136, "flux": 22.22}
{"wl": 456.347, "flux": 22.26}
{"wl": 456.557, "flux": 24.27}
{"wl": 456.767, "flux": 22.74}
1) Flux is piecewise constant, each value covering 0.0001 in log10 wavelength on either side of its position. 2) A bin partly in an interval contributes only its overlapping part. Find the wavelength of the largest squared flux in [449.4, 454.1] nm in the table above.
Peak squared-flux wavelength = 453.623 nm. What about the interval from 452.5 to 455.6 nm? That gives 453.623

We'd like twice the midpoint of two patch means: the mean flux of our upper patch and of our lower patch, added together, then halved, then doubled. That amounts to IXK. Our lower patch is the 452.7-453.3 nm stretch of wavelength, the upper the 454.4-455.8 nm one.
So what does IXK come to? 42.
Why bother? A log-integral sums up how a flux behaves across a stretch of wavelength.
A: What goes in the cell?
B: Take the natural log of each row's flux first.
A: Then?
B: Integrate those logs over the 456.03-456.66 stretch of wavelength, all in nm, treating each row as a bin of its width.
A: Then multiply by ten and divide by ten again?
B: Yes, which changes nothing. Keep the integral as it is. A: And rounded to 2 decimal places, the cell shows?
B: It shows 1.97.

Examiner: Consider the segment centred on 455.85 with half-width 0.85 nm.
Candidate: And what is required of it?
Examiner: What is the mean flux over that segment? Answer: 21.7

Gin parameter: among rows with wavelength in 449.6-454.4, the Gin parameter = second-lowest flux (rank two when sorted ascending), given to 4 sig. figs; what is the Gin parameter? 18.19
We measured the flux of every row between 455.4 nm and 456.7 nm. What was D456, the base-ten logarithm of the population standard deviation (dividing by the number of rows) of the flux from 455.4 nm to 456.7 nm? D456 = 0.381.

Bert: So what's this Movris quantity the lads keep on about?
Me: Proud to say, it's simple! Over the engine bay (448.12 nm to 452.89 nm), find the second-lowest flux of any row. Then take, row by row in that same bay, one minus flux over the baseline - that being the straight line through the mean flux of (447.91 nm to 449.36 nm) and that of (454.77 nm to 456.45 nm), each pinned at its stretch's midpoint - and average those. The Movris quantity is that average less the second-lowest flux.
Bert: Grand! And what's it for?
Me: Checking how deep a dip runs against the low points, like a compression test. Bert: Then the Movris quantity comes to -18.2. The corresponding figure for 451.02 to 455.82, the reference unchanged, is -17.3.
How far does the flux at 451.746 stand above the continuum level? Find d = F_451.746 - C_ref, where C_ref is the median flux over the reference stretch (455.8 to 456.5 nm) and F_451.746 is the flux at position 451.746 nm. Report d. 4.5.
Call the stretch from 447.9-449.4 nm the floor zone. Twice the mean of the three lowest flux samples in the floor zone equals 38.3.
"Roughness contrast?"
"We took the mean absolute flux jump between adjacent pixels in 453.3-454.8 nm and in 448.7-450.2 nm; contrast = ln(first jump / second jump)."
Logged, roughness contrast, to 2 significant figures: 1.0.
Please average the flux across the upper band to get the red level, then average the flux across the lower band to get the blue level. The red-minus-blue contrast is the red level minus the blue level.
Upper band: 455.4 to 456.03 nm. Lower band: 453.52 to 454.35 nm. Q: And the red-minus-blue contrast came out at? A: -4.7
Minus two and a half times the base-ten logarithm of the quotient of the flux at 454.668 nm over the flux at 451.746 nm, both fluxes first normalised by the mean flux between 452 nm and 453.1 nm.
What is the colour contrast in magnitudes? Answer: 0.22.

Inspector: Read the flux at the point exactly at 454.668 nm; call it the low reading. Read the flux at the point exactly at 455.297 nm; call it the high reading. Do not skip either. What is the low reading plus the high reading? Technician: 43.5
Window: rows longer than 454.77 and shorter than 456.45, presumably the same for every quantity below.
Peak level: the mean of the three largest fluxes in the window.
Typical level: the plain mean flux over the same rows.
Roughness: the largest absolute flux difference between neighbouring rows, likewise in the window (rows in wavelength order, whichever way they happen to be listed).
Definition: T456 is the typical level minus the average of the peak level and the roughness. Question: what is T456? 6.3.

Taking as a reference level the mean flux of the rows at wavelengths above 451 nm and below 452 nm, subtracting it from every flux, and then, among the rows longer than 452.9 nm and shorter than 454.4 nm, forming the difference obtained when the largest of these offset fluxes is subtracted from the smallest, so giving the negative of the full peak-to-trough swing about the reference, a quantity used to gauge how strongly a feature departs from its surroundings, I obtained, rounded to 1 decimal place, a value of -6.2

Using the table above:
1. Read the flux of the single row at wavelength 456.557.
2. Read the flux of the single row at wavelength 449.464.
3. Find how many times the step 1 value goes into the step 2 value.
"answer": 0.84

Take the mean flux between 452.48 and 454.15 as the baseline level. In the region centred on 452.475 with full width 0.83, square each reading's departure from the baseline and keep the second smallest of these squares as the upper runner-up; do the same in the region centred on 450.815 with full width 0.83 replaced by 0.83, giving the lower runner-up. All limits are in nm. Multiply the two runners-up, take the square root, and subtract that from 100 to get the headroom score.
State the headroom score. 98.9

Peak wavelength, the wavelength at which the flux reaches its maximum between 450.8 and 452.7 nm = 451.746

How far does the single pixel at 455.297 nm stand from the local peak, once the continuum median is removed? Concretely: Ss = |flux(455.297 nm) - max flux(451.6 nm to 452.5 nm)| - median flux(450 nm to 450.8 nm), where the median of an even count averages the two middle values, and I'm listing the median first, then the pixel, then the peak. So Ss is -19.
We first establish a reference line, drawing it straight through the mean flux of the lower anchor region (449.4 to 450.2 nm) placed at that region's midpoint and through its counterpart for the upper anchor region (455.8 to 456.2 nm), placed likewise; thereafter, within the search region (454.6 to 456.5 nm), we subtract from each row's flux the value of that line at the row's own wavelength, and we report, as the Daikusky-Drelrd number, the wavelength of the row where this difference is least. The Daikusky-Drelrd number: 455.717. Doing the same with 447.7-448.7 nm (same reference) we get 448.017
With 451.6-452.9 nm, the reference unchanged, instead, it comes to 451.955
